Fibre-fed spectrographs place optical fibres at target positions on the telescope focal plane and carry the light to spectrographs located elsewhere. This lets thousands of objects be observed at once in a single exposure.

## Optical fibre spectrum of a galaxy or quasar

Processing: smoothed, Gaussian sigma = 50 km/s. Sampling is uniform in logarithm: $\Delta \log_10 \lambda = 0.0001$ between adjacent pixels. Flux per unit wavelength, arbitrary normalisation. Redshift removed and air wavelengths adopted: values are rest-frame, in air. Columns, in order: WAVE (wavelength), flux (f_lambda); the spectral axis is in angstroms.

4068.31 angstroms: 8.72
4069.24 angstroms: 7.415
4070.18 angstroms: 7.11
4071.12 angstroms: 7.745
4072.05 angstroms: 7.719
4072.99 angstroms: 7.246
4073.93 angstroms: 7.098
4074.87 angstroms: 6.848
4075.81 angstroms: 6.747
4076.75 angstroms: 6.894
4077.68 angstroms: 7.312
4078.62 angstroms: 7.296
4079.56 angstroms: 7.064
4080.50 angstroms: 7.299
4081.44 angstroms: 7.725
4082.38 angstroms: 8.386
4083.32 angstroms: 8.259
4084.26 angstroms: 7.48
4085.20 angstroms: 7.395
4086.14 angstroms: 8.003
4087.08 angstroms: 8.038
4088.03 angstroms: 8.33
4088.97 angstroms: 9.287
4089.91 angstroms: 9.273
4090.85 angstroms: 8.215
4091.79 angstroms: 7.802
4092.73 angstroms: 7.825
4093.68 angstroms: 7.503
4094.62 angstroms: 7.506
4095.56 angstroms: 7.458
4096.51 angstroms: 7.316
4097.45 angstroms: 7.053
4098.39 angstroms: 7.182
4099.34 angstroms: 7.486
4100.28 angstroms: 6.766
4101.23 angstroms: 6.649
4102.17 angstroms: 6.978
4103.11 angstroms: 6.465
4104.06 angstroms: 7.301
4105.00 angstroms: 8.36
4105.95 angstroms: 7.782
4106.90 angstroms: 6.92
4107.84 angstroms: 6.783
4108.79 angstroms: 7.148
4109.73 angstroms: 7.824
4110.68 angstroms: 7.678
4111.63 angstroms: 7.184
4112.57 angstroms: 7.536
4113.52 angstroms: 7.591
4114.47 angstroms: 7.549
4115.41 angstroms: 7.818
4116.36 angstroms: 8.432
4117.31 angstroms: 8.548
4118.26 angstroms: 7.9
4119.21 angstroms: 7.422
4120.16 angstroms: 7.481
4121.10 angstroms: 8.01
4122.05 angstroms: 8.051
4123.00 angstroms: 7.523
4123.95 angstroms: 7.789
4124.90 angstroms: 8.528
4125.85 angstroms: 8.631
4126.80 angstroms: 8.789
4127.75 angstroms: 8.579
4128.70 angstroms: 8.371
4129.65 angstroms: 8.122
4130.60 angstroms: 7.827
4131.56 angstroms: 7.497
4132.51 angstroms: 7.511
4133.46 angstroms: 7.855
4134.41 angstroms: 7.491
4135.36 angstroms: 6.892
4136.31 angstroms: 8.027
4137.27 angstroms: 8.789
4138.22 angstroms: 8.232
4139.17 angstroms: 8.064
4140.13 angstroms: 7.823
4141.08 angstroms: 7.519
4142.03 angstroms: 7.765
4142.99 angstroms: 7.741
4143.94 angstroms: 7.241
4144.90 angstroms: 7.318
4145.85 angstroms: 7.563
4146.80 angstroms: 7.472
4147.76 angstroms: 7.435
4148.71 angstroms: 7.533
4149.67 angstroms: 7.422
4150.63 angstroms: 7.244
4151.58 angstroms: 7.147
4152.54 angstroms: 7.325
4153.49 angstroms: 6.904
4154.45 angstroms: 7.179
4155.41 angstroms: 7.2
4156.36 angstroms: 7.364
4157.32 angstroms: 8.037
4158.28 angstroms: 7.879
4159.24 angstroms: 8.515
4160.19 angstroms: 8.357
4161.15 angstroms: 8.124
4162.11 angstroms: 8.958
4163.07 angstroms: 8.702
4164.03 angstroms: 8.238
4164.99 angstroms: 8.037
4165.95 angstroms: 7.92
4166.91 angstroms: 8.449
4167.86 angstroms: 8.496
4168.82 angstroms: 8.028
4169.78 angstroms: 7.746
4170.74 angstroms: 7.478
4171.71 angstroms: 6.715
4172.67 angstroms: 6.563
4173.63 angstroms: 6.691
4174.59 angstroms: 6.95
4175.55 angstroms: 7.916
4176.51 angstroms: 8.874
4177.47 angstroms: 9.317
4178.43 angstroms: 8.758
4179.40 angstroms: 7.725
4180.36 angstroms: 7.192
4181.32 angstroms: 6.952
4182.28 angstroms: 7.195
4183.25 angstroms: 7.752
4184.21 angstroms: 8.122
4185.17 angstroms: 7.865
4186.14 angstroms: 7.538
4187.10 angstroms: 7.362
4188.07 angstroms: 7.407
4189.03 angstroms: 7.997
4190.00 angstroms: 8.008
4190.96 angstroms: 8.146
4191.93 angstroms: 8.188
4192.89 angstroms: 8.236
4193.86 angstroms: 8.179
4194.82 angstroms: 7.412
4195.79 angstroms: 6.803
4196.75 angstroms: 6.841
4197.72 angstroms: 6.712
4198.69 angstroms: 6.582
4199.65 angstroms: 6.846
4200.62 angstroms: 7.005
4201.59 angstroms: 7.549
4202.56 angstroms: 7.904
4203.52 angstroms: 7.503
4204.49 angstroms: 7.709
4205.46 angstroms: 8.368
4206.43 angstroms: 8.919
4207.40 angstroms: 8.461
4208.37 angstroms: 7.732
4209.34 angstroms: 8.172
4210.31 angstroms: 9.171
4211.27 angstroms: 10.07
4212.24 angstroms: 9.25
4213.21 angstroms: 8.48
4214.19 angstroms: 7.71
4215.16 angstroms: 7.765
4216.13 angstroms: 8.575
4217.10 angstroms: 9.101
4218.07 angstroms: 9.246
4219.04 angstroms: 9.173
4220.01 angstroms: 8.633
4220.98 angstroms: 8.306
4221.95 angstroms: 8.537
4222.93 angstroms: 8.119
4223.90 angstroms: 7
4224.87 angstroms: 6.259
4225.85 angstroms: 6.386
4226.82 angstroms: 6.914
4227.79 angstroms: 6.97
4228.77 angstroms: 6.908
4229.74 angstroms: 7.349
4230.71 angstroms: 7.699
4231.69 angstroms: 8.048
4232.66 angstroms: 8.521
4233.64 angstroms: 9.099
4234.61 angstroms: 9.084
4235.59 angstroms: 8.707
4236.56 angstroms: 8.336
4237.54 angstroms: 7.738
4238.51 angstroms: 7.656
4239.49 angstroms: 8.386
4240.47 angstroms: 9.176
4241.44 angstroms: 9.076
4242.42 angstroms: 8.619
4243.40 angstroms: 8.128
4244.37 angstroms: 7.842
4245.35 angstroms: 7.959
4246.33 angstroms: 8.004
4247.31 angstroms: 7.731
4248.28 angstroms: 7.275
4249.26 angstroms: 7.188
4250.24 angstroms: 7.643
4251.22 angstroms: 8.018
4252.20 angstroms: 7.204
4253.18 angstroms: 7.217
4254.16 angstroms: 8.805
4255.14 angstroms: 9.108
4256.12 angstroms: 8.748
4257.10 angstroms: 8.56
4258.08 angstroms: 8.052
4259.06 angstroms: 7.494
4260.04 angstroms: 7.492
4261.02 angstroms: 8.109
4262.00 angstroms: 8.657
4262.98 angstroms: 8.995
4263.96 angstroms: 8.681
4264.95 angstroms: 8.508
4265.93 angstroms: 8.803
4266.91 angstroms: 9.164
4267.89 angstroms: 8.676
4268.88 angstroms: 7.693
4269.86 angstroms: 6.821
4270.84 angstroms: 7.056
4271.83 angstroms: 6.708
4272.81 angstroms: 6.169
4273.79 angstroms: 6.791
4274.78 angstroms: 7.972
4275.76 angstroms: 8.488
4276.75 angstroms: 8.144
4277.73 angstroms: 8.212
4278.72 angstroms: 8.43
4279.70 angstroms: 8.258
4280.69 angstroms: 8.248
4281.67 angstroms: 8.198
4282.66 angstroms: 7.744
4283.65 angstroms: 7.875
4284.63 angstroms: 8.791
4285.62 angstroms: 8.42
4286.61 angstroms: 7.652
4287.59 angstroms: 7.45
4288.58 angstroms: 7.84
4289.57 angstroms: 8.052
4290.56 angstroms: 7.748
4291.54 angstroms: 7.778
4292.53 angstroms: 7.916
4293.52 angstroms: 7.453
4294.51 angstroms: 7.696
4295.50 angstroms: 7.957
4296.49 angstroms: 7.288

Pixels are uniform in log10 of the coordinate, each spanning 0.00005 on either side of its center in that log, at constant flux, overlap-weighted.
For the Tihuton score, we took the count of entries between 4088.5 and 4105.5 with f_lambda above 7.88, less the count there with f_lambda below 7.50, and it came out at -6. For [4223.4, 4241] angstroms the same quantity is 1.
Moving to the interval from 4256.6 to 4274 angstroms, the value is 3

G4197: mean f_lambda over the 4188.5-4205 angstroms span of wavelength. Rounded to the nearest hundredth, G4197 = 7.51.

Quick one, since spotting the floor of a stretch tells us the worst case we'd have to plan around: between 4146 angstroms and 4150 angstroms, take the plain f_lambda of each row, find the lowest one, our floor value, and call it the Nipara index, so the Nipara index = 7.422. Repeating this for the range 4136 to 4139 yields 8.027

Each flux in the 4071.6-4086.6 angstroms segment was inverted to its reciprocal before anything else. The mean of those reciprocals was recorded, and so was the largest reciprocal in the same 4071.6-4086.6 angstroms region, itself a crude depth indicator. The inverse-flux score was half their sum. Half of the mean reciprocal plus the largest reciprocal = 0.142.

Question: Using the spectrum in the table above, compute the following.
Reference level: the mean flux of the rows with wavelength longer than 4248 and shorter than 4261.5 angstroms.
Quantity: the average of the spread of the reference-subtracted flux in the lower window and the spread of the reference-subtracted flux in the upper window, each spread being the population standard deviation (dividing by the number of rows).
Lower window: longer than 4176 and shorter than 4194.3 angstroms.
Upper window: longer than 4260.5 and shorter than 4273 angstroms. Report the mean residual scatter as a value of 0.78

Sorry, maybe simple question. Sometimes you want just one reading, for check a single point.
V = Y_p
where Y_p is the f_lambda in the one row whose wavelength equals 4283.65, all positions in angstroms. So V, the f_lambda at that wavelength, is 7.875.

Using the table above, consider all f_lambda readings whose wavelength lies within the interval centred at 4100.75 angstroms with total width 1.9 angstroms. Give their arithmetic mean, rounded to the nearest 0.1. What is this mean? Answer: 6.7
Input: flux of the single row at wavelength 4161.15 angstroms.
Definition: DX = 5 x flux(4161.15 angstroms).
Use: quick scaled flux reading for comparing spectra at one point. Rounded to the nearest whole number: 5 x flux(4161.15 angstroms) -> 41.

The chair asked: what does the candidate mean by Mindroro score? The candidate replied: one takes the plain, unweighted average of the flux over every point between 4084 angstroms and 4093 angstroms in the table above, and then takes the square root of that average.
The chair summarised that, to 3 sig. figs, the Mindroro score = 2.86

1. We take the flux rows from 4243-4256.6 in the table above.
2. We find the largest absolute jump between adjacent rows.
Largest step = 1.59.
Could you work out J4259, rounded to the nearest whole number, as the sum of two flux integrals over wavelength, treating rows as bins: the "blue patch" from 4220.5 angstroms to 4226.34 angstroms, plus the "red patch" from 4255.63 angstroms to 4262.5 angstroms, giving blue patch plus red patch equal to 99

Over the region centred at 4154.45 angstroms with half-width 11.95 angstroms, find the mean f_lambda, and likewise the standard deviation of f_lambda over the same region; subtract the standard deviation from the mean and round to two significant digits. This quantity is 7.2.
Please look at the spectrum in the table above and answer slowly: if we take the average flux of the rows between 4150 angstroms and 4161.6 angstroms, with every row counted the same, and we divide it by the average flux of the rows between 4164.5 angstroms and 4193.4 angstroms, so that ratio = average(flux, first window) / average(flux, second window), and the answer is 0.98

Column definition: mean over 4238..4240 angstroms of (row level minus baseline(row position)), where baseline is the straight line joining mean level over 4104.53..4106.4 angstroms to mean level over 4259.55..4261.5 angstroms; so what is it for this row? 0.2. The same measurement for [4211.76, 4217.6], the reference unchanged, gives 0.6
